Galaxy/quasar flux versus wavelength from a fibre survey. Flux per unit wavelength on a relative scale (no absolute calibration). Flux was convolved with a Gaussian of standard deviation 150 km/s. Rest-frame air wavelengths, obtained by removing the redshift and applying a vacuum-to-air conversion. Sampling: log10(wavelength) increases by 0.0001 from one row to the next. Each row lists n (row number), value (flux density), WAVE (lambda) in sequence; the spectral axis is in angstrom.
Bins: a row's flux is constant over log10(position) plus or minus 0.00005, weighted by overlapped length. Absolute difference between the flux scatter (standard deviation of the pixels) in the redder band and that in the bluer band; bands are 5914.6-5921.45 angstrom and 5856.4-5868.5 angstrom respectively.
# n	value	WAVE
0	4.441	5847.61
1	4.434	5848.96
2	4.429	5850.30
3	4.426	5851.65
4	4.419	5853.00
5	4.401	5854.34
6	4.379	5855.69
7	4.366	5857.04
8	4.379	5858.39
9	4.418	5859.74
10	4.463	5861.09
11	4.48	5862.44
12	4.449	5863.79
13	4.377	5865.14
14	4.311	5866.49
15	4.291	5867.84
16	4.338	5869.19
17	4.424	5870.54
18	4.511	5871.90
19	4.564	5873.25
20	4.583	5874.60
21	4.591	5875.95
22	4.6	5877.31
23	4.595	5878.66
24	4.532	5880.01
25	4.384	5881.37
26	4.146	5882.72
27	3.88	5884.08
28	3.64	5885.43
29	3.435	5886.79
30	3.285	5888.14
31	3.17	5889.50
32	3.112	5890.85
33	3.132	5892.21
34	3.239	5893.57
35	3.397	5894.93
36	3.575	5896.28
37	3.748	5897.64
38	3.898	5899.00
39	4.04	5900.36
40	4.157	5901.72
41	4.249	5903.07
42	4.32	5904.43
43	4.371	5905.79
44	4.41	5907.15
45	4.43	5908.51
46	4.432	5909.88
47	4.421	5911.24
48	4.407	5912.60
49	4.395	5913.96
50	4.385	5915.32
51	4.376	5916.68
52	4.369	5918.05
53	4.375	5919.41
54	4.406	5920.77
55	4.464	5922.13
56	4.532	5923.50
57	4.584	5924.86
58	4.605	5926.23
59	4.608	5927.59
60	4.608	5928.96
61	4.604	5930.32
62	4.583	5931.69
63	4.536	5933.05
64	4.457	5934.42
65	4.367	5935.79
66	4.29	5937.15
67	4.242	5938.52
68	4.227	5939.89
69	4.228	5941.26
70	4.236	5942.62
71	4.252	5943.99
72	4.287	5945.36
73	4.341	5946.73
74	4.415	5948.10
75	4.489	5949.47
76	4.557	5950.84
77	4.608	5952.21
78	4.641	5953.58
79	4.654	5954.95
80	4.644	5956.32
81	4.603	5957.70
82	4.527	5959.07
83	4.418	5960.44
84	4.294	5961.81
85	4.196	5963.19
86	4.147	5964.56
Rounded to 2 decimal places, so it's 0.05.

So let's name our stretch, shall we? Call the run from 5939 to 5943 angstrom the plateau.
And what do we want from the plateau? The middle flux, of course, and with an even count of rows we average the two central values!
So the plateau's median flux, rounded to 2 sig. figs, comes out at 4.2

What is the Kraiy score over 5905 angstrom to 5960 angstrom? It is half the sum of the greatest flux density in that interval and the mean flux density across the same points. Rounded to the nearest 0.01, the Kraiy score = 4.55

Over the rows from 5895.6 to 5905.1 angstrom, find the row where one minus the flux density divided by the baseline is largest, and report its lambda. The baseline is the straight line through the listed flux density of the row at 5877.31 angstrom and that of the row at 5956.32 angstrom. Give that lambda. 5896.28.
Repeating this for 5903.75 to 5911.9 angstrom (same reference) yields 5904.43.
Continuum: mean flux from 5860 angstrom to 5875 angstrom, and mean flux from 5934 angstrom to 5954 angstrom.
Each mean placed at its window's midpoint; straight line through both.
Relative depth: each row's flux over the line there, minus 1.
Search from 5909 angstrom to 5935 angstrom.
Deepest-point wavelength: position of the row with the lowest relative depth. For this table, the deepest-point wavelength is 5918.05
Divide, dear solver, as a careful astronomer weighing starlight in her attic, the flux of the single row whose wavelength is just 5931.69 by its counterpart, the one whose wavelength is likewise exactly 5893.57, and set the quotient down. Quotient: 1.41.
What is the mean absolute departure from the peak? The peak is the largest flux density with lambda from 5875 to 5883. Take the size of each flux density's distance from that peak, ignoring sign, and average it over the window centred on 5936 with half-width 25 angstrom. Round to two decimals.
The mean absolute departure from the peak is 0.16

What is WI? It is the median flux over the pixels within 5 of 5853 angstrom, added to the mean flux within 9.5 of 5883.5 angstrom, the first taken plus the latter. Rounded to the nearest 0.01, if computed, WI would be 8.35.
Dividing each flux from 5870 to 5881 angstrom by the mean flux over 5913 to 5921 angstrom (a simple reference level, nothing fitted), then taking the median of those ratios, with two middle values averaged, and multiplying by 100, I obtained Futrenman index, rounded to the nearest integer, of 104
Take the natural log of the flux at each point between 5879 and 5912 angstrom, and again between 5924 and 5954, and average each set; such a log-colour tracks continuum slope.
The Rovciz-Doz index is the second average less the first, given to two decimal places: 0.14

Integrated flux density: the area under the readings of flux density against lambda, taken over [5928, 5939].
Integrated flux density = 49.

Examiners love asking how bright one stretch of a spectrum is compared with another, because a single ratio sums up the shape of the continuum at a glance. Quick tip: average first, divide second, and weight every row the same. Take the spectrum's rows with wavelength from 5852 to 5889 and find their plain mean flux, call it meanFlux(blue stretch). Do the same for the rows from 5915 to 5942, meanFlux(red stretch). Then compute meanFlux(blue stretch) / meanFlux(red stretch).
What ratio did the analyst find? 0.97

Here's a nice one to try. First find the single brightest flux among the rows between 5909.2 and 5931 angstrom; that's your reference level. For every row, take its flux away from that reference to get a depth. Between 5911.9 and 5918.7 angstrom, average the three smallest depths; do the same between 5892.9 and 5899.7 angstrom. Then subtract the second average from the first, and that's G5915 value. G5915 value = -0.7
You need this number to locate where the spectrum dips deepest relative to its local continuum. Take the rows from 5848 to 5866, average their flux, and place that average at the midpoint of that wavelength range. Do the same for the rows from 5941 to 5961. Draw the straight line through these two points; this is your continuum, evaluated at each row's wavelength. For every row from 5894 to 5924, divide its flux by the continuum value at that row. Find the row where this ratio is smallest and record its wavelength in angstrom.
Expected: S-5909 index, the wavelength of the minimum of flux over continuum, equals 5894.93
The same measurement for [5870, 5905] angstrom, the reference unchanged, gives 5890.85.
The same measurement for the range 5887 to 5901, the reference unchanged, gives 5890.85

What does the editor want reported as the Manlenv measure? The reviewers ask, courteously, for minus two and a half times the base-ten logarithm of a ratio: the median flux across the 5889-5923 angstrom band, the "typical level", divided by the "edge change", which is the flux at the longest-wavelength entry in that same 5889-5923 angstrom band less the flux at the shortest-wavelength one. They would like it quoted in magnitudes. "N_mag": -1.3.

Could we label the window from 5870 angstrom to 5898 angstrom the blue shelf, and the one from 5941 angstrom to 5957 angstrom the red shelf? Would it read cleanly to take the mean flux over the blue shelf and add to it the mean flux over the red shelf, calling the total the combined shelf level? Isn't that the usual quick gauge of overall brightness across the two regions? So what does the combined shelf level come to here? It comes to 8.38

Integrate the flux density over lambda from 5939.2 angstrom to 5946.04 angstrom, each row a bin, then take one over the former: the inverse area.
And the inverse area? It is 0.0344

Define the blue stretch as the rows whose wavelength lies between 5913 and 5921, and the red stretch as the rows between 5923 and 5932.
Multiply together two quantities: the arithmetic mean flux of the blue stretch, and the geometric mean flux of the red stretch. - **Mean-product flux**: 20.1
